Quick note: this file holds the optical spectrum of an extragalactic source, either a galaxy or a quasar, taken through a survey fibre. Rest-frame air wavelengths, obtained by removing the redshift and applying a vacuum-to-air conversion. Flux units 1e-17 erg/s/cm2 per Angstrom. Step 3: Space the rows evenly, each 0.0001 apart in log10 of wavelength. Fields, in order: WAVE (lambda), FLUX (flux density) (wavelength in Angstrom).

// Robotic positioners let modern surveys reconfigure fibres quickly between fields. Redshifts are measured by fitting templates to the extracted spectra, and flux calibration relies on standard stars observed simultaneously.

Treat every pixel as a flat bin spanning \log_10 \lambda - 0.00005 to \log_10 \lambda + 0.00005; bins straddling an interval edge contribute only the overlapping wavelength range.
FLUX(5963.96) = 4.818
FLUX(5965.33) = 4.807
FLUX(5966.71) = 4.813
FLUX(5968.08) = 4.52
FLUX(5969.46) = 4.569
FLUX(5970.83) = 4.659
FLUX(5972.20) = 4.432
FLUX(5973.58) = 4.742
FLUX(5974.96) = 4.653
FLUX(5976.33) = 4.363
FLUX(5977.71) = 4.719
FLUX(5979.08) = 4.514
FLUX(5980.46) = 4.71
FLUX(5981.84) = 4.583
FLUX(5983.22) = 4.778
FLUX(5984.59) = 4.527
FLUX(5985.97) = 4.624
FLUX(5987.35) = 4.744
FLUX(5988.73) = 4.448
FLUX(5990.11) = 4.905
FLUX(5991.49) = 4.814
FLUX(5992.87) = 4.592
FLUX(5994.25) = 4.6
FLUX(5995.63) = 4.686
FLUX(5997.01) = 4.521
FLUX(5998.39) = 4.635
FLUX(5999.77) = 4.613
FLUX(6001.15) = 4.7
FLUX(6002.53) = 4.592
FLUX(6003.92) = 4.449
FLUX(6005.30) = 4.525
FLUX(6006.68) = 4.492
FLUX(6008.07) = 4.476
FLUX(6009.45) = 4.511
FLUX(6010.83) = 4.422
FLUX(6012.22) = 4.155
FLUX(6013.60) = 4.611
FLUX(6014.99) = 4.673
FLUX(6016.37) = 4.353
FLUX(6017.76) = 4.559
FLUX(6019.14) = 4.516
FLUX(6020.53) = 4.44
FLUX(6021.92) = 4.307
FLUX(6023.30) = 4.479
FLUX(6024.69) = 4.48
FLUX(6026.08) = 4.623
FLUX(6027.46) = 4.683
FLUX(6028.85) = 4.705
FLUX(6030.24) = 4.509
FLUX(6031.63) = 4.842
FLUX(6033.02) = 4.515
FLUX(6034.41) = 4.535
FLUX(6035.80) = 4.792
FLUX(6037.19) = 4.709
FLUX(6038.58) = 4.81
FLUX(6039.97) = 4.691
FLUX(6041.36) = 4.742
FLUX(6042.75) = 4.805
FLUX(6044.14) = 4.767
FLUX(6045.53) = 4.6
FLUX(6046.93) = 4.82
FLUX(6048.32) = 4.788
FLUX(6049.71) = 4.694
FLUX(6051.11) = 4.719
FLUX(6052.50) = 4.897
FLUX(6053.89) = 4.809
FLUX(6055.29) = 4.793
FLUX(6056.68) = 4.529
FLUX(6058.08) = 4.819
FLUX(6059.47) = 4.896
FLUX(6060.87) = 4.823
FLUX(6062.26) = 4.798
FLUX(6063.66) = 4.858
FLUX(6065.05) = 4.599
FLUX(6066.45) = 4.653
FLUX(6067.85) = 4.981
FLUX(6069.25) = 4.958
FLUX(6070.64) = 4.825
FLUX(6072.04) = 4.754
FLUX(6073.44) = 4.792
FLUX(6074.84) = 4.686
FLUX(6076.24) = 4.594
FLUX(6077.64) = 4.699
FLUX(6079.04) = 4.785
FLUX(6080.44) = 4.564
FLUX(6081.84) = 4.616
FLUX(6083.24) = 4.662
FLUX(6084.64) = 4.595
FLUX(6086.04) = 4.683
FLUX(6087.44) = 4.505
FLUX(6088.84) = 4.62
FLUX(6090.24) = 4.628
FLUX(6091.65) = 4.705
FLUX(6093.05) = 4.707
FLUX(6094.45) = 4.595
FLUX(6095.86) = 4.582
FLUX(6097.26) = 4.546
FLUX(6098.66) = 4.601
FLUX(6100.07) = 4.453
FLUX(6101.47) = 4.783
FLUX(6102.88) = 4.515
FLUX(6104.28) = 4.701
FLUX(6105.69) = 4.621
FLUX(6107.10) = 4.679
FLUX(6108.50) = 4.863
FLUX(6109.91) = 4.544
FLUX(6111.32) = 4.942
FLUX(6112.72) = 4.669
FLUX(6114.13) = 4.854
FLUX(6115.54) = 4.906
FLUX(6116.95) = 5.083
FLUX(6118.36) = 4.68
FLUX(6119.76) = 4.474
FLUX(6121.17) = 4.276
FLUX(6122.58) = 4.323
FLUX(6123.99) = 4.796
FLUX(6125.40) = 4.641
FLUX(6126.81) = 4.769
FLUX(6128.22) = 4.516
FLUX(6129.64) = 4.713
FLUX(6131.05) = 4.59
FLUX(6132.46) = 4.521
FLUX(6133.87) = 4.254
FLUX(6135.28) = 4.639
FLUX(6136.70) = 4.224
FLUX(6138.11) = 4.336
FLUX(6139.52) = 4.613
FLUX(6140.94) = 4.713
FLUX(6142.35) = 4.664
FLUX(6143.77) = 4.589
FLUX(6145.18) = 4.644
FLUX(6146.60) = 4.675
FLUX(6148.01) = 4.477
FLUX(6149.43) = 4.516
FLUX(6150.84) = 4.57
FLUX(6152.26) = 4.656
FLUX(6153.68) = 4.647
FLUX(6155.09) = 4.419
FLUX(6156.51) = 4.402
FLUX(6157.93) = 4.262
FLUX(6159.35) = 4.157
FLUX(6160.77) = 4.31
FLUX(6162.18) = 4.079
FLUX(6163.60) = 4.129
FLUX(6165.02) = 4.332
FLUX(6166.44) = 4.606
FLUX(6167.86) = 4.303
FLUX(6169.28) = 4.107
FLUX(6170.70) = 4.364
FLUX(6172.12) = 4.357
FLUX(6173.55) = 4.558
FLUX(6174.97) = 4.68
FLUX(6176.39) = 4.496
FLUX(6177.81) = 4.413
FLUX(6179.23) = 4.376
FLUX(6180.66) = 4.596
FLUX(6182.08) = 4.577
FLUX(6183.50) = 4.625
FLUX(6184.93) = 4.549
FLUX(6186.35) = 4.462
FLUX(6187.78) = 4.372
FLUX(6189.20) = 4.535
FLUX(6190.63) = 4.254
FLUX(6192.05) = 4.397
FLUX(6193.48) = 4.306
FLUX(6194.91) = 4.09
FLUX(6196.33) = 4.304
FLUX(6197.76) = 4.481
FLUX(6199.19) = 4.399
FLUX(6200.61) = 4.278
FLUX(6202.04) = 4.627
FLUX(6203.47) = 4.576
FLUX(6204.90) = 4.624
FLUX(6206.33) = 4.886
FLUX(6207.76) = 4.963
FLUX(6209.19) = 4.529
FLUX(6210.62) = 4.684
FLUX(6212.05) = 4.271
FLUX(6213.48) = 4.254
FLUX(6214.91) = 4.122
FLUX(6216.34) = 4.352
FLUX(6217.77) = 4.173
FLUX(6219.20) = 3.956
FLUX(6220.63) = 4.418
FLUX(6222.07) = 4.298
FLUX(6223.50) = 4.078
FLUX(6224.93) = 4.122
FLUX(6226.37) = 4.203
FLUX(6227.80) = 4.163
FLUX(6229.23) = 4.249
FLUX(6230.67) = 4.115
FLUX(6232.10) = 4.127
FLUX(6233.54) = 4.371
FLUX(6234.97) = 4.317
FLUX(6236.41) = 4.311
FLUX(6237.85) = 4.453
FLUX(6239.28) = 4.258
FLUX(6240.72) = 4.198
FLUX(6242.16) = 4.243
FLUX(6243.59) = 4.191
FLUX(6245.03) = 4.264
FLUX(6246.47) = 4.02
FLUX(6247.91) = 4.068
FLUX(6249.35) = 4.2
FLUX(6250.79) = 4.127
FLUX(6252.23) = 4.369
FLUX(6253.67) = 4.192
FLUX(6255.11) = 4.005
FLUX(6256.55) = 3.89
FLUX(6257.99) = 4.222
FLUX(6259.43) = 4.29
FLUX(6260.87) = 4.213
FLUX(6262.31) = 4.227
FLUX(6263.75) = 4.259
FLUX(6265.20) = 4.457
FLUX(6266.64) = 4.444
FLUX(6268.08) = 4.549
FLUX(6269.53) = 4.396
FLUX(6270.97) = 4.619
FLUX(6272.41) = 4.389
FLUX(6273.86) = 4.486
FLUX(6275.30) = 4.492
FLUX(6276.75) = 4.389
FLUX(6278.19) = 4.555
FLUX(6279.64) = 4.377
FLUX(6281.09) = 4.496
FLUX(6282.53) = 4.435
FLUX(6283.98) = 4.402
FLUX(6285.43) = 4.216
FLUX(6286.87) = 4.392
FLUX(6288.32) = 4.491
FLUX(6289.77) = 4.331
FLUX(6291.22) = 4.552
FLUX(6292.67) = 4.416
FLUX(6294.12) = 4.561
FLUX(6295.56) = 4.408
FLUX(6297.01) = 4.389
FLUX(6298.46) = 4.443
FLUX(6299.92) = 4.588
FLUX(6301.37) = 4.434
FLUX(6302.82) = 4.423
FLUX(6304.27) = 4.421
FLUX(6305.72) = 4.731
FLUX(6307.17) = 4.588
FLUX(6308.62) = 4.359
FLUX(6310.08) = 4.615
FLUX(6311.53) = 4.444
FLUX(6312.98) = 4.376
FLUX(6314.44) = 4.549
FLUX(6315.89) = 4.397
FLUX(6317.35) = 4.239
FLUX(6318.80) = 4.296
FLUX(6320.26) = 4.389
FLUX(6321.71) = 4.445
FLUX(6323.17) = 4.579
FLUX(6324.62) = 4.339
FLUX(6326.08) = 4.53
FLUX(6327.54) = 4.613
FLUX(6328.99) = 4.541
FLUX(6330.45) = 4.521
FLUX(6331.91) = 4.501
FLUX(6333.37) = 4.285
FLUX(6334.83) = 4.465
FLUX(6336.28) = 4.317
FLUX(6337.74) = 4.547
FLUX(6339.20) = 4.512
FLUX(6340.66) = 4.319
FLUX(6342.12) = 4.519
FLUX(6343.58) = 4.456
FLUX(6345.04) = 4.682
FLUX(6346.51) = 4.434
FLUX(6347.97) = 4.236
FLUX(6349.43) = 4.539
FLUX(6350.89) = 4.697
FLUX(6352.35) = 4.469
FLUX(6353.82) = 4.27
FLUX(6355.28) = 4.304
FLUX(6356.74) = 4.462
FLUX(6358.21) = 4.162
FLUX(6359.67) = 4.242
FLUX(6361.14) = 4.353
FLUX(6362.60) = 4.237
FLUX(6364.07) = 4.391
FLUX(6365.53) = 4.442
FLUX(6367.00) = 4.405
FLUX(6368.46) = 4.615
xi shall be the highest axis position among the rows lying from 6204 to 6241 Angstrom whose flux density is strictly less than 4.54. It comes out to 6240.72 Angstrom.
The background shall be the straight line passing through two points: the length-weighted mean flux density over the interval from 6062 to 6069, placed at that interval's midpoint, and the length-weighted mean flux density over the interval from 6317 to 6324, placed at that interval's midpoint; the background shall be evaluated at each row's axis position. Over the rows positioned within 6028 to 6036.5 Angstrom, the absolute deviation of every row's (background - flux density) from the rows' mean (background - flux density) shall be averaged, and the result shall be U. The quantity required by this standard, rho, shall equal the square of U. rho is 0.017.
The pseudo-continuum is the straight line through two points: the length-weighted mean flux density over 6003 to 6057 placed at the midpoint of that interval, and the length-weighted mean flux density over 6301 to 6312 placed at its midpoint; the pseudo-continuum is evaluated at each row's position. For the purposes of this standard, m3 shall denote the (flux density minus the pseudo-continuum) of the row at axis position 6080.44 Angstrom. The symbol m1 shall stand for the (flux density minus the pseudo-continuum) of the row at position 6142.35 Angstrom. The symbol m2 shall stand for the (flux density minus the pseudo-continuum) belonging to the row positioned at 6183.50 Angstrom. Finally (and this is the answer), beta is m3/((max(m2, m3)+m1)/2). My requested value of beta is -0.34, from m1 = 0.1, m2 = 0.07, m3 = -0.03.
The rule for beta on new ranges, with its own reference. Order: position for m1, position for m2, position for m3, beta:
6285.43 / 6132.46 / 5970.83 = -0.19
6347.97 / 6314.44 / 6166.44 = -0.44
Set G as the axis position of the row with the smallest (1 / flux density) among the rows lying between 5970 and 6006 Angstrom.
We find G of 5990.11 Angstrom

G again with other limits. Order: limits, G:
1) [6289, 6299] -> 6294.12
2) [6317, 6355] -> 6350.89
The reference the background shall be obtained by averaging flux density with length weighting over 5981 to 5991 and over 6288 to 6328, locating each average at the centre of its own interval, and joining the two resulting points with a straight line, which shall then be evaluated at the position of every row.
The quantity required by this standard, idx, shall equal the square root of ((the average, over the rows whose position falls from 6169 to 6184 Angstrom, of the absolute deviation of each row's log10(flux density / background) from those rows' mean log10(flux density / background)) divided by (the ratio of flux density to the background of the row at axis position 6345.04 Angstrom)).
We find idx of 0.111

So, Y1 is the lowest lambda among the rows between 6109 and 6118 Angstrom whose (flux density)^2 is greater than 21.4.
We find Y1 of 6111.32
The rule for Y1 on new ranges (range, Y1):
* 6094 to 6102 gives 6101.47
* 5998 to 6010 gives 5998.39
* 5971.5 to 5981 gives 5973.58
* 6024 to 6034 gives 6027.46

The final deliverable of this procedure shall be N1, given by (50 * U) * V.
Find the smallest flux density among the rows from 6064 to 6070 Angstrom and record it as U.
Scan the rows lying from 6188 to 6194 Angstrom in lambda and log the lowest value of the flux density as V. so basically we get 978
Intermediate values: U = 4.599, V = 4.254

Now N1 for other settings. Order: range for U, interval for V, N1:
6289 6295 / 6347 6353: 917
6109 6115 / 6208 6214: 967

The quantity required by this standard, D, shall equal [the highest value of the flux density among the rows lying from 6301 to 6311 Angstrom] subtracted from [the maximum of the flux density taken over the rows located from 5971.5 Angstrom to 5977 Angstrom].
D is 0.01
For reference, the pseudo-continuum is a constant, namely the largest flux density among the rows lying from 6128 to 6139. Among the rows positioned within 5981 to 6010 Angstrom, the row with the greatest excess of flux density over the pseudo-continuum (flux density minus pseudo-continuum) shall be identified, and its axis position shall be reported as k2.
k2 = 5990.11 Angstrom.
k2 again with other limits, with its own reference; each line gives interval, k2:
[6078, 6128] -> 6116.95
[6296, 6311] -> 6305.72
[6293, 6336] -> 6305.72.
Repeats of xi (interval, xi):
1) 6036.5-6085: 6056.68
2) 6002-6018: 6016.37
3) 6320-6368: 6367.00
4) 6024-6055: 6034.41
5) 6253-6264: 6263.75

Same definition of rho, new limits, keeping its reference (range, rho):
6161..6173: 0.019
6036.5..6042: 0.002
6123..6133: 0.009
